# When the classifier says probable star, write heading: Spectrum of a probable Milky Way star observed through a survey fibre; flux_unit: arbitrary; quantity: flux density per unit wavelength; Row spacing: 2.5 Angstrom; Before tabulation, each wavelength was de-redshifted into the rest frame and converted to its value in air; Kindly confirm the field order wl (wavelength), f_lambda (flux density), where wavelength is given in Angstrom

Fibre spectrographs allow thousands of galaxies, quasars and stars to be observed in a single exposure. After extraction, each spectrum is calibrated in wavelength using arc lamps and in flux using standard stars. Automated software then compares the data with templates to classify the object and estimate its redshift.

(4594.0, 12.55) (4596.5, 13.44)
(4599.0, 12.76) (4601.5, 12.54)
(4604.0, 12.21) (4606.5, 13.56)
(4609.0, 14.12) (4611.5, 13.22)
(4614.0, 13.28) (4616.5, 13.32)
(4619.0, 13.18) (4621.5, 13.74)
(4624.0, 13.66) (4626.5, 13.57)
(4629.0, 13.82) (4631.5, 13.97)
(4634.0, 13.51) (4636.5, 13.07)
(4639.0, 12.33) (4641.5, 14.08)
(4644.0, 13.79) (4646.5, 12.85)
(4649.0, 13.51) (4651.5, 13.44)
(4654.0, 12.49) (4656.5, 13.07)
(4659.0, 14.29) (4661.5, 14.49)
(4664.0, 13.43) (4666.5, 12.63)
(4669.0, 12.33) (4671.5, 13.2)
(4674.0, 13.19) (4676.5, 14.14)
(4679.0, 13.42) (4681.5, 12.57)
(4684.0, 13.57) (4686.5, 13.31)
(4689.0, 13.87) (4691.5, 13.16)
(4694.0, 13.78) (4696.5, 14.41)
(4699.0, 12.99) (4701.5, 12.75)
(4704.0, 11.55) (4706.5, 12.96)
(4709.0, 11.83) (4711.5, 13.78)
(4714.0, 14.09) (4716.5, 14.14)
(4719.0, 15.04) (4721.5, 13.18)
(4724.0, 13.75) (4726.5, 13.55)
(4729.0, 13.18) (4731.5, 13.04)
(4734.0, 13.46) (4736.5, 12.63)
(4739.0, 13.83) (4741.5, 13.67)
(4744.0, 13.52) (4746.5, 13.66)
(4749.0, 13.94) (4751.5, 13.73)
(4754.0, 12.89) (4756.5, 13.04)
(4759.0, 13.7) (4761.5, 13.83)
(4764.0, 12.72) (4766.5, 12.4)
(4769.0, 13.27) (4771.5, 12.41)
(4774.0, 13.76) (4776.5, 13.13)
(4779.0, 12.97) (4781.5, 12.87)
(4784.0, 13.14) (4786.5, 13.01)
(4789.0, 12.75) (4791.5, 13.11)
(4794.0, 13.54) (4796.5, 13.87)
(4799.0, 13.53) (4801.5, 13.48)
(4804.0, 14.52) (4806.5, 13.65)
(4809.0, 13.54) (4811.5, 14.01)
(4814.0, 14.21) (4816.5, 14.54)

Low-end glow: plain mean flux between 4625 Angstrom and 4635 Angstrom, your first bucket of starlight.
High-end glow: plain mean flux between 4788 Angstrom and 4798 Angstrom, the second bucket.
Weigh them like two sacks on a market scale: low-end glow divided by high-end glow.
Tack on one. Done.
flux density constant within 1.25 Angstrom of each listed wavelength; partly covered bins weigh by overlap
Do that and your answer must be 2.03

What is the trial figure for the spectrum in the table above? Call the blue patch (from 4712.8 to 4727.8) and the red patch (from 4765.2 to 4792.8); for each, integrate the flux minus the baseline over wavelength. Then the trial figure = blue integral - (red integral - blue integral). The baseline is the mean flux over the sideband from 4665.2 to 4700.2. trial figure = 28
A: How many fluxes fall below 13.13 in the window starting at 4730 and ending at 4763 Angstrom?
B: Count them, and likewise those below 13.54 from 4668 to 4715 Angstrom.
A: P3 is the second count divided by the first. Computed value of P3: 3.0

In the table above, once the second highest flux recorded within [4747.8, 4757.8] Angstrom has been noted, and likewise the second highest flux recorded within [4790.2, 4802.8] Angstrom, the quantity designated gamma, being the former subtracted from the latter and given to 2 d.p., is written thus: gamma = -0.19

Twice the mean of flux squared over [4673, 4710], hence 348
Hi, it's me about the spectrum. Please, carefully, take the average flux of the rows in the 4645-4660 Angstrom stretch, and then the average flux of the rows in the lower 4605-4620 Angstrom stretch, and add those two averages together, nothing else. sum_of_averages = 26.7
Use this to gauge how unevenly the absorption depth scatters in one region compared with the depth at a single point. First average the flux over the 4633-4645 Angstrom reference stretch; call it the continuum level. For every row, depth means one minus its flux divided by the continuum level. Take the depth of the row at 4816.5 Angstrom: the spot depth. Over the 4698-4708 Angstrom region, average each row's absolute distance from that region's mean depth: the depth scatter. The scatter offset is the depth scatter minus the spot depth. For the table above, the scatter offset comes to 0.13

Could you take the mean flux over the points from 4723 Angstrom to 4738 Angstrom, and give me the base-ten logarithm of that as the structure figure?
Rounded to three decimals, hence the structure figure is 1.123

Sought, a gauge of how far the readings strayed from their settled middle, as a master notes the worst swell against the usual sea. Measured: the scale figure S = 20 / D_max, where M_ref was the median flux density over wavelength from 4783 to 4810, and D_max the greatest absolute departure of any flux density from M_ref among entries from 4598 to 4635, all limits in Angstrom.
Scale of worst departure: 15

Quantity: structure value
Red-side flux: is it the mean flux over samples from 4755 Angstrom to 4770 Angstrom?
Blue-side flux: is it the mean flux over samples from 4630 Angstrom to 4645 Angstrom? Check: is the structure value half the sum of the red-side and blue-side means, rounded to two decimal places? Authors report 13.31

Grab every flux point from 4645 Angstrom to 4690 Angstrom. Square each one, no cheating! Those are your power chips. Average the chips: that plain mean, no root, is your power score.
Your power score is 178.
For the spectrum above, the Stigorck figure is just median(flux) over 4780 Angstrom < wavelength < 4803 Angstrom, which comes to 13.14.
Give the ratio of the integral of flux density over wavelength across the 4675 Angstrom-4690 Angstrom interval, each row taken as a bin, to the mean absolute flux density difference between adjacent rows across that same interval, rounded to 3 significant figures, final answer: 298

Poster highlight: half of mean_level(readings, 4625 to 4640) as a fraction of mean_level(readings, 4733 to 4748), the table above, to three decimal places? 0.497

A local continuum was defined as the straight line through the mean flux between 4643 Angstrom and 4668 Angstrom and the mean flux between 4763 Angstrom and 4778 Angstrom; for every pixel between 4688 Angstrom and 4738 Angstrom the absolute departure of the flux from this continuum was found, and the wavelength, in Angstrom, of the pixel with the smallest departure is 4721.5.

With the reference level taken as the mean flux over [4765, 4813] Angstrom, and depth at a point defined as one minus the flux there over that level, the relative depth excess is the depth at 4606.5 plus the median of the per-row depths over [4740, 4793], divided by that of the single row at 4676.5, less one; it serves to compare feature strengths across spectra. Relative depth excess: -0.9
